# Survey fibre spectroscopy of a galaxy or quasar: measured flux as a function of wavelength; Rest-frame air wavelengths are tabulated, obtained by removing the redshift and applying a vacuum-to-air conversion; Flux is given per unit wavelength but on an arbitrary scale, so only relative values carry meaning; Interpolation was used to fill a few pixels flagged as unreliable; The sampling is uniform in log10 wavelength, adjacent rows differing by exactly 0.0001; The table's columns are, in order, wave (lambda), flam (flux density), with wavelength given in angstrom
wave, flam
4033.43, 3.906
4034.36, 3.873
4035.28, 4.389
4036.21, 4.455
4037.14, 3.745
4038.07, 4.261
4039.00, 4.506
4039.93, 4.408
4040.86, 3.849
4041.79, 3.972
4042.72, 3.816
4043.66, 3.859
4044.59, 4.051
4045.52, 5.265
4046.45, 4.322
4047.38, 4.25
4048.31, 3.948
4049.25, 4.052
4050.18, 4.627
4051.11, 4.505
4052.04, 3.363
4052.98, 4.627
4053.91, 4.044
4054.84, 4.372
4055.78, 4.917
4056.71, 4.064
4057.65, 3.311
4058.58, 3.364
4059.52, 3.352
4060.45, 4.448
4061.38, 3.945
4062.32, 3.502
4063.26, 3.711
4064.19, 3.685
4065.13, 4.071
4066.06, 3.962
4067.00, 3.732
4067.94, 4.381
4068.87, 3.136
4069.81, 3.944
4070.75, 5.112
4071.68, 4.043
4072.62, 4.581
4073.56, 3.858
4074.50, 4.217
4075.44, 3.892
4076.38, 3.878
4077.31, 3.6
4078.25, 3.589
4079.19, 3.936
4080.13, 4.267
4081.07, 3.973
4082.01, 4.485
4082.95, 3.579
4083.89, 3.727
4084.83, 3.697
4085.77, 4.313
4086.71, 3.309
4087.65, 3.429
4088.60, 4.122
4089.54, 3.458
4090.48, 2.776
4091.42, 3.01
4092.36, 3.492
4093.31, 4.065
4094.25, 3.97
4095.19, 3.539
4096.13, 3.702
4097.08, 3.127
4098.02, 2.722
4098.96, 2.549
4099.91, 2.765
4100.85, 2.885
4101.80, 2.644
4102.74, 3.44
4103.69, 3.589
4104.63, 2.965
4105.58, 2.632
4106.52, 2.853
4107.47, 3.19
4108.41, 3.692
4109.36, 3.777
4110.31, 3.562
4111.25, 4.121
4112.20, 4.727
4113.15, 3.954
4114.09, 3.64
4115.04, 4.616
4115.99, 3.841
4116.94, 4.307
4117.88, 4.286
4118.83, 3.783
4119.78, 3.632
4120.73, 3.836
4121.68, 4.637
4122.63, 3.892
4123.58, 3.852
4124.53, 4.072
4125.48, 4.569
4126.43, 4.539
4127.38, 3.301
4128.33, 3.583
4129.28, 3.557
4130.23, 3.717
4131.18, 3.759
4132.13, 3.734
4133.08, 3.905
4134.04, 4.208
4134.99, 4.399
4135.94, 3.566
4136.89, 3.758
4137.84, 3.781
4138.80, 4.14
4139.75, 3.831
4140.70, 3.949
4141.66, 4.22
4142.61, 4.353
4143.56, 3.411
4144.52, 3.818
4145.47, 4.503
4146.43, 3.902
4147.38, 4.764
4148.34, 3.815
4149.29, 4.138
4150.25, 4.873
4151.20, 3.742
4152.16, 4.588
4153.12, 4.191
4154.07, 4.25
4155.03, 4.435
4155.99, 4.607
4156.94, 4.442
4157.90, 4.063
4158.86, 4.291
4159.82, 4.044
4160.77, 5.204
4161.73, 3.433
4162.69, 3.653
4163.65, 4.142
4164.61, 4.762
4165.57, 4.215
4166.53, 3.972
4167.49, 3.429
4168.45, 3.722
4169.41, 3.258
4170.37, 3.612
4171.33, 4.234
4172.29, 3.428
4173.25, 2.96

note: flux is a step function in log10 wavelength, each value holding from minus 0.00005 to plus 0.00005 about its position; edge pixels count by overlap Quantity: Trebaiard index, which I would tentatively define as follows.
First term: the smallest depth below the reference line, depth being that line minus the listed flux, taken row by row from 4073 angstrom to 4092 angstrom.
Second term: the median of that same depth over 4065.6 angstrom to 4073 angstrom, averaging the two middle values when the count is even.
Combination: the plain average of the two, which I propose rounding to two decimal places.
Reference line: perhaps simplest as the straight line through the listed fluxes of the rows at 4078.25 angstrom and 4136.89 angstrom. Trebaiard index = -0.66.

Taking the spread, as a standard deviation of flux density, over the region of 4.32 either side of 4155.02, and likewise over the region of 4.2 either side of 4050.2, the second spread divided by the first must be 1.5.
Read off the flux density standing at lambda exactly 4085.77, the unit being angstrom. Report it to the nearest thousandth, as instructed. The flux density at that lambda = 4.313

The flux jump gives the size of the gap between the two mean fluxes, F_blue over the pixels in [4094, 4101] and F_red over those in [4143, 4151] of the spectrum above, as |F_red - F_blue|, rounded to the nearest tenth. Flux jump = 1.0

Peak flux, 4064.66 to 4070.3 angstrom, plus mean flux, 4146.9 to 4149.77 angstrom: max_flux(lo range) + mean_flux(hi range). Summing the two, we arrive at 8.62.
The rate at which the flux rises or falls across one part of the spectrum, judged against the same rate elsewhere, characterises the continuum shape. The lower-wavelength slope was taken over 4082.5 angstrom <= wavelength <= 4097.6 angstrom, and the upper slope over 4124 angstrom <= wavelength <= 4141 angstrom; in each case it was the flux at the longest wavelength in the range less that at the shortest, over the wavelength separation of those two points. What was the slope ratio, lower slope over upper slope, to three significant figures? 4.21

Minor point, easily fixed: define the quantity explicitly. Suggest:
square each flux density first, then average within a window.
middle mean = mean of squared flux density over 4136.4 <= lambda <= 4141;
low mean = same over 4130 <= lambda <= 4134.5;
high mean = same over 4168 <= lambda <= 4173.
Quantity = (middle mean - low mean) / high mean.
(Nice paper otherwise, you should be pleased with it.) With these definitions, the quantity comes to 0.0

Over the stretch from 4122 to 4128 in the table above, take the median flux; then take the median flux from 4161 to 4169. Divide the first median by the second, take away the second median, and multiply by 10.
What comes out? -28.1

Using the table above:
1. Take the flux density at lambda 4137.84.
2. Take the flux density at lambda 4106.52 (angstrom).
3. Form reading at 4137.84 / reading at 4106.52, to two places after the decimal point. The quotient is 1.33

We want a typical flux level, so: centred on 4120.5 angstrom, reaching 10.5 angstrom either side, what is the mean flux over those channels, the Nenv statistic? 4.00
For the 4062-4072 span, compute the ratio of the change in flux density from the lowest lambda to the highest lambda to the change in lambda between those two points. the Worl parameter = 0.06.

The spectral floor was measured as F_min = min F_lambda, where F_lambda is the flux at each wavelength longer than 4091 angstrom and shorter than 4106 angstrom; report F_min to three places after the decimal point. 2.549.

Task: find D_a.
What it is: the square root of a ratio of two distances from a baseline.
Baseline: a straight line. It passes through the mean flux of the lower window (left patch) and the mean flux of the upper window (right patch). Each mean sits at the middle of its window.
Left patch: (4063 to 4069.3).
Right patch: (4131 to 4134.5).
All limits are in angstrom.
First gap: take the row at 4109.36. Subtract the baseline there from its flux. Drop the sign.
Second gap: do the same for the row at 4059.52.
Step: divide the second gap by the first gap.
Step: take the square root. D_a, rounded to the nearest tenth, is 2.2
